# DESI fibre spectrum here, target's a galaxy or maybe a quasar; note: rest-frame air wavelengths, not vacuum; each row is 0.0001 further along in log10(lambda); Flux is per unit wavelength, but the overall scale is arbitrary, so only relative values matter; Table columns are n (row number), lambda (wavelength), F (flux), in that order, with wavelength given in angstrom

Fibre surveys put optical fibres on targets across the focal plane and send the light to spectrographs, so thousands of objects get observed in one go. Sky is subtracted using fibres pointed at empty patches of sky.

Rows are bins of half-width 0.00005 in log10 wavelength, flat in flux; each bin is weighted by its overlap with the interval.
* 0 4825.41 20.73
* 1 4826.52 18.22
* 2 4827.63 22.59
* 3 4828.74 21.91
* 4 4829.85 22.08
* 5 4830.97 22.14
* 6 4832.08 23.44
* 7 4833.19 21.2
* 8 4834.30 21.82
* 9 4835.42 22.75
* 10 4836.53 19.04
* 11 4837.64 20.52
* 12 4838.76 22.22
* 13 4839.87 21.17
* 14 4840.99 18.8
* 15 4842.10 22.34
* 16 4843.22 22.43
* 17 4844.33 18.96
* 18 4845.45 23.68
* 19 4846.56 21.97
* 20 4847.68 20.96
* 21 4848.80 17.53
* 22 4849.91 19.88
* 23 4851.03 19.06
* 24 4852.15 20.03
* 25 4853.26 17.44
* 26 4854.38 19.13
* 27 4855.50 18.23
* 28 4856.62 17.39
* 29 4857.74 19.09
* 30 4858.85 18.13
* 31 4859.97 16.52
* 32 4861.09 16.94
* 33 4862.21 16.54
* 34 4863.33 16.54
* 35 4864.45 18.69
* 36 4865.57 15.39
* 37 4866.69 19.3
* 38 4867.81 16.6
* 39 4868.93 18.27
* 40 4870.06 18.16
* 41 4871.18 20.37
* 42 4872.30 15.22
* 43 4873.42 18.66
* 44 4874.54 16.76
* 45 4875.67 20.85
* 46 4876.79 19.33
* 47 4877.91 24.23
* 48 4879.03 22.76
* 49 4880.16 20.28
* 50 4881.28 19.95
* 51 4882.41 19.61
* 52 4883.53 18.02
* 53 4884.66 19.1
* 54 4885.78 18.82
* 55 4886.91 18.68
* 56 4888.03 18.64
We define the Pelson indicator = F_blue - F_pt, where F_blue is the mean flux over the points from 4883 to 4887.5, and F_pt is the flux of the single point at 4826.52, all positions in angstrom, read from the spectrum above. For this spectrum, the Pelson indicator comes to 0.4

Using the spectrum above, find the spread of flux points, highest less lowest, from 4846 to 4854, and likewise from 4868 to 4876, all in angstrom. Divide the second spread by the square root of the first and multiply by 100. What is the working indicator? 265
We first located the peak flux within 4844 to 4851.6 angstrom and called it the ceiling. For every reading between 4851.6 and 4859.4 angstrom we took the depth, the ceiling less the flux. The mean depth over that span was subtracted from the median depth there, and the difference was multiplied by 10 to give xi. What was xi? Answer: 3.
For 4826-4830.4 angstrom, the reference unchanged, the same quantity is -8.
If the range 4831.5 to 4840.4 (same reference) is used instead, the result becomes 0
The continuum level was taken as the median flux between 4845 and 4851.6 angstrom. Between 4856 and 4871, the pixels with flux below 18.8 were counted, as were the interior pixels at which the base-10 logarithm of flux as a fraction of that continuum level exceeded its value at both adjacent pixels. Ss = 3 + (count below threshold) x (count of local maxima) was 58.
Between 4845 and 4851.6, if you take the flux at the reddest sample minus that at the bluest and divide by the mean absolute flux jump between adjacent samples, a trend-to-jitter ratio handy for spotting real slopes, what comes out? -2.5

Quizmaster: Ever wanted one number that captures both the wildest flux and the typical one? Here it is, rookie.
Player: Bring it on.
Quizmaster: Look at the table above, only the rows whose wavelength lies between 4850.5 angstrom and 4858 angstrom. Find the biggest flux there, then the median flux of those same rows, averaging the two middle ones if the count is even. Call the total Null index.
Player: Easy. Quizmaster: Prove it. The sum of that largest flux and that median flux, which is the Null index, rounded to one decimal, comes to 39.1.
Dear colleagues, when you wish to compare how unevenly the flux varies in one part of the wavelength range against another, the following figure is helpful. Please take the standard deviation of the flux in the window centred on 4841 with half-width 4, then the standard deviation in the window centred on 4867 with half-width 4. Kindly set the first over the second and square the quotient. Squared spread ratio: 1.23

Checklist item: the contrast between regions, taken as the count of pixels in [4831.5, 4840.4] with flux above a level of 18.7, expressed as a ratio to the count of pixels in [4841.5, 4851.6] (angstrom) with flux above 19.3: 1.3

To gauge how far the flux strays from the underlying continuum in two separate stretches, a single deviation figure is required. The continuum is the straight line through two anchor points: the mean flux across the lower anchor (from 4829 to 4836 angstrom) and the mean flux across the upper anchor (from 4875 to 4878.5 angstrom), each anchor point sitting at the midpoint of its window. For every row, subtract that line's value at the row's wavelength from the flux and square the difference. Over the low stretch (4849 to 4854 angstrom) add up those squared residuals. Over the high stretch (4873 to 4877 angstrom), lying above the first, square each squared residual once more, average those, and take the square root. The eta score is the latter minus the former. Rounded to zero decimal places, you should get -23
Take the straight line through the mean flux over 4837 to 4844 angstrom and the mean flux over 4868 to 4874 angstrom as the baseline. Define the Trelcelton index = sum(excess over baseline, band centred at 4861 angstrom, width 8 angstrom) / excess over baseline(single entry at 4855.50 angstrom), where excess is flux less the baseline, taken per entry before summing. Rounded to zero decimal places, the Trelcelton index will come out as 8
